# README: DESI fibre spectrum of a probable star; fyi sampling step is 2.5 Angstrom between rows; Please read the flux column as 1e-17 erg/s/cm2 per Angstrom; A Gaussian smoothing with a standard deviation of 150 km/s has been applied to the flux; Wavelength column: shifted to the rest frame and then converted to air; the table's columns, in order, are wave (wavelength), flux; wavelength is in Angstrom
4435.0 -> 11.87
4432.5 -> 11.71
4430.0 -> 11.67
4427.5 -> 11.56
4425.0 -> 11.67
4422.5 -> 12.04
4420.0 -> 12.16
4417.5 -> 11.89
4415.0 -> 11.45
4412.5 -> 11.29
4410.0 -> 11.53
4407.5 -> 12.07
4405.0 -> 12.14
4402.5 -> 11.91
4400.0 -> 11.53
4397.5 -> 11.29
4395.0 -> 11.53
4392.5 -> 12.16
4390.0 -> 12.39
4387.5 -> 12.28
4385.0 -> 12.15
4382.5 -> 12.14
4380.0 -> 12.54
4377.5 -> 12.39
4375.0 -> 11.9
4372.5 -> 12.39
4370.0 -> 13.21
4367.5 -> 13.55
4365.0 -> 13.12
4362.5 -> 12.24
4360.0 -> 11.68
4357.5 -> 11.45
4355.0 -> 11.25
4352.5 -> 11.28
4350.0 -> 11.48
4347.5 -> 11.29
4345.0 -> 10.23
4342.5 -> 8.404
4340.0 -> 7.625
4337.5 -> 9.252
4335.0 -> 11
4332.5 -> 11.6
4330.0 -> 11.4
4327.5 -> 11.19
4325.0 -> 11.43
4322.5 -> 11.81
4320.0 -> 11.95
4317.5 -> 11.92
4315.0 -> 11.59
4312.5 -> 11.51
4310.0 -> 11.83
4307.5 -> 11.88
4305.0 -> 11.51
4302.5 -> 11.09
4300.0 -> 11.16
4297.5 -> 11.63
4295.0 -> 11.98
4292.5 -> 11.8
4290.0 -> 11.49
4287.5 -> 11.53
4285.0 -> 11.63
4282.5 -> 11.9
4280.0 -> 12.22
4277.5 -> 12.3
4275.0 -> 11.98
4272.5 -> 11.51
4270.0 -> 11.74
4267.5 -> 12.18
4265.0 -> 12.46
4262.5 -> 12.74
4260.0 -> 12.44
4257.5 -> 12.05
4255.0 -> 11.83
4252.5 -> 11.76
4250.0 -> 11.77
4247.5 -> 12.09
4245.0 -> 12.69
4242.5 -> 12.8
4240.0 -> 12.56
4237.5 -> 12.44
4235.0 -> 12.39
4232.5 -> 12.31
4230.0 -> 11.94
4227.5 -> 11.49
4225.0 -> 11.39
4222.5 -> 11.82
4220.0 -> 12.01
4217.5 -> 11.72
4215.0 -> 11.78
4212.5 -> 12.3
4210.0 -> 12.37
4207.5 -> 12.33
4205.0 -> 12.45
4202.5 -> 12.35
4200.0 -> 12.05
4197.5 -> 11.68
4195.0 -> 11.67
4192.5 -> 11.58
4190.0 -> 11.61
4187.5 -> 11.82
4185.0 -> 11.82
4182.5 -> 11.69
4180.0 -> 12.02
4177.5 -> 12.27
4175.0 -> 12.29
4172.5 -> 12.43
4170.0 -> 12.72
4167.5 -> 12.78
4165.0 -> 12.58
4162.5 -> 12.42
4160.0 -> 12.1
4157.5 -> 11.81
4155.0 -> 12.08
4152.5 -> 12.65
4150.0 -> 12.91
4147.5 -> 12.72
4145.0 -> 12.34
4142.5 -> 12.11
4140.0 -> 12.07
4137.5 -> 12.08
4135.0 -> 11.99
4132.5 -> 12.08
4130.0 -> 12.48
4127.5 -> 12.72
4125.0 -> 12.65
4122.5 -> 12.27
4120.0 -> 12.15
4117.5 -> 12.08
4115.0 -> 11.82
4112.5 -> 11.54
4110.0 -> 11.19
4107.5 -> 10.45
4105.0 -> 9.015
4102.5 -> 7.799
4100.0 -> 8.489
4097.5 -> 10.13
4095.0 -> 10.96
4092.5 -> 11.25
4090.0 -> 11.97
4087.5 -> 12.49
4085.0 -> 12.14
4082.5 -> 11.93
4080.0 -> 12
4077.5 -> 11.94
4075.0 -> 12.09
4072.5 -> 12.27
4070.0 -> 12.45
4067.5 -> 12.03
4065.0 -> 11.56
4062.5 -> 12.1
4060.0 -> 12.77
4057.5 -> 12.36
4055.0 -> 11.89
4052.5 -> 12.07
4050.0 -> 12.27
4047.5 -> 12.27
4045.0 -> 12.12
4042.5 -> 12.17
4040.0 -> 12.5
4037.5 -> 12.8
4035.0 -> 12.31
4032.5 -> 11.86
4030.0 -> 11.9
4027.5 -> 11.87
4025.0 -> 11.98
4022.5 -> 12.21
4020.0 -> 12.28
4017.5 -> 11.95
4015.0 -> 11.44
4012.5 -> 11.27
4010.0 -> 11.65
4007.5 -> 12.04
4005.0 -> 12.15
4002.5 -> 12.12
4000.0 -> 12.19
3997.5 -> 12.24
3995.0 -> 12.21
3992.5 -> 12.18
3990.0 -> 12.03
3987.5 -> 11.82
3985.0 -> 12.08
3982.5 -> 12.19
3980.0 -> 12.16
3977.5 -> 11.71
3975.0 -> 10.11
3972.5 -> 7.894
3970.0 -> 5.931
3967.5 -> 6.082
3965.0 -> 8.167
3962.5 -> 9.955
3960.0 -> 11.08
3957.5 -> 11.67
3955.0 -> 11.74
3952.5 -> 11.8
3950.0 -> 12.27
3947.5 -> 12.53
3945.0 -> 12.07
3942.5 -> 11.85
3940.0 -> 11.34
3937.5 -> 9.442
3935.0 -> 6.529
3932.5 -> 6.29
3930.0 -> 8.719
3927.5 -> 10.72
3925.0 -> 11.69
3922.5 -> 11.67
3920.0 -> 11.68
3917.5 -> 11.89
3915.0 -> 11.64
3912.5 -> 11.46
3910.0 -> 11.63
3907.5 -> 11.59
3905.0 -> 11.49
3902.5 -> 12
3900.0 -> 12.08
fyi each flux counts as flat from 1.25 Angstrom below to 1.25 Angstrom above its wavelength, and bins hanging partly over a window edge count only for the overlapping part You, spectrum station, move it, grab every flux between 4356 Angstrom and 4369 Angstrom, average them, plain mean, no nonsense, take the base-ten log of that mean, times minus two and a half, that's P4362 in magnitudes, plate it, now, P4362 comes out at -2.73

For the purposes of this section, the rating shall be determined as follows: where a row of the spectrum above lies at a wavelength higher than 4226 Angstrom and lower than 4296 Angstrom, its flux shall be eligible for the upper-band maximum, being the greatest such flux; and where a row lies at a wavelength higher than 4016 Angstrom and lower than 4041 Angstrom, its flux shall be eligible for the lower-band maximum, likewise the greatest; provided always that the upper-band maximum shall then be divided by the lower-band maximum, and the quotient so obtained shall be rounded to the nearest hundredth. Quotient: 1.00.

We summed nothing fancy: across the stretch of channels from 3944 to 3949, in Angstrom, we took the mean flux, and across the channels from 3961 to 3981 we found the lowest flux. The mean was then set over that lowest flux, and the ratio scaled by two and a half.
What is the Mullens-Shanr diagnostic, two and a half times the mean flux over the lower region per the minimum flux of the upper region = 5.2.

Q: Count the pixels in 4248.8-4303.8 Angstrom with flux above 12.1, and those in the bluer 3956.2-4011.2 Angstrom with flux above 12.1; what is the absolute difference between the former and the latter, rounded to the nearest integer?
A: 2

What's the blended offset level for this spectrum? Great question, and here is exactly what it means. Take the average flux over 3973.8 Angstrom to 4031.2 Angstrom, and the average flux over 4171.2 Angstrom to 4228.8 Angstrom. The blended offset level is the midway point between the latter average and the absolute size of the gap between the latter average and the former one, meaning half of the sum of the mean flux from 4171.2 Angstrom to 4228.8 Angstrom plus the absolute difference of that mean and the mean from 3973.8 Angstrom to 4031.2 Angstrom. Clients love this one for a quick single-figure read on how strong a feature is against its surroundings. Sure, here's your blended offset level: 6.0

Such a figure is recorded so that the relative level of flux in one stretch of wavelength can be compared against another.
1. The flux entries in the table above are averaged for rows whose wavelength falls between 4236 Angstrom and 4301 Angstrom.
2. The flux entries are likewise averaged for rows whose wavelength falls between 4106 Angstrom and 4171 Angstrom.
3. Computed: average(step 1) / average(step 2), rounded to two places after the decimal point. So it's 0.99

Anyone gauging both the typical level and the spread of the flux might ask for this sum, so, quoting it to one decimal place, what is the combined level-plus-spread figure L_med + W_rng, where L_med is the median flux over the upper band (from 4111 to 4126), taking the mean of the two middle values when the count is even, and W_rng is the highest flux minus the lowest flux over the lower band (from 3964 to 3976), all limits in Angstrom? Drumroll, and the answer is 16.3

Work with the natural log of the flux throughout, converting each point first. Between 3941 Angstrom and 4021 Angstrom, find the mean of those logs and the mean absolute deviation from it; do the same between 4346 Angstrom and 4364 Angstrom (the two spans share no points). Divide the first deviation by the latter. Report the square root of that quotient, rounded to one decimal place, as 2.5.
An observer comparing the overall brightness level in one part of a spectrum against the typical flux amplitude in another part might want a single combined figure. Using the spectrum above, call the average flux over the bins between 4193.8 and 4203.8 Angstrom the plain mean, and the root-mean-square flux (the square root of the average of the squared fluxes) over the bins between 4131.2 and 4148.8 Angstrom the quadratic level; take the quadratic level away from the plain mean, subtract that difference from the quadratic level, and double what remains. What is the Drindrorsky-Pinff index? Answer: 24.9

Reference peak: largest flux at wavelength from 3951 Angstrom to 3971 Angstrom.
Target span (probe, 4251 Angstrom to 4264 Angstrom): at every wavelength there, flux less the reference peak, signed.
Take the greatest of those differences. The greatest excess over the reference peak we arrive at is 0.94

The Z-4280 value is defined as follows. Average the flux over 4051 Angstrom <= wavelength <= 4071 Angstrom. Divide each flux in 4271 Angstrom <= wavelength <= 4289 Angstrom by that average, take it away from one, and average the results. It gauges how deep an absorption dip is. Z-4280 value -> 0.024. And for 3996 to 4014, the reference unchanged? 0.017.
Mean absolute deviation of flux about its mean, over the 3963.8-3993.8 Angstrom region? 2.13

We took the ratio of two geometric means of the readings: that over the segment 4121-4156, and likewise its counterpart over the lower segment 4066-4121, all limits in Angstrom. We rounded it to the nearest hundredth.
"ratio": 1.10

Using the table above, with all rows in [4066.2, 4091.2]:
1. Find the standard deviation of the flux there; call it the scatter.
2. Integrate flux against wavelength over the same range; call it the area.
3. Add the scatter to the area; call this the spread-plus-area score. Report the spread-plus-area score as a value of 303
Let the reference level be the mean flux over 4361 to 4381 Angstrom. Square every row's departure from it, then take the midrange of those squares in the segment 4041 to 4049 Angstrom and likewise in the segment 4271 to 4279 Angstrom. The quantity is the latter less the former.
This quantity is 0.5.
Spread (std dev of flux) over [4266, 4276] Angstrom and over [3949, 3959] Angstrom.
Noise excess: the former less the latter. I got 0.02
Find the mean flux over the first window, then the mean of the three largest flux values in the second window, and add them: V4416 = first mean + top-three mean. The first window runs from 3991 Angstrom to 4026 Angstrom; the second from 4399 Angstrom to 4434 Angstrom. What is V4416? 24.1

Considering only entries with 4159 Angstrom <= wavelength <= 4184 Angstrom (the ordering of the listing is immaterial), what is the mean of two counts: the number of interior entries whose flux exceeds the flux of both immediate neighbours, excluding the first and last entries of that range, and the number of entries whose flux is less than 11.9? 1.0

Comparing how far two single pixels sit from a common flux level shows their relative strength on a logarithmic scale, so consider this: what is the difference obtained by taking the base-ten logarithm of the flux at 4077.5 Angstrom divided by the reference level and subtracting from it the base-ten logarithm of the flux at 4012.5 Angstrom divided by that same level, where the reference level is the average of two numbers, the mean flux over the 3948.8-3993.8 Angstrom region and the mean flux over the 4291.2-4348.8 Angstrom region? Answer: 0.025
